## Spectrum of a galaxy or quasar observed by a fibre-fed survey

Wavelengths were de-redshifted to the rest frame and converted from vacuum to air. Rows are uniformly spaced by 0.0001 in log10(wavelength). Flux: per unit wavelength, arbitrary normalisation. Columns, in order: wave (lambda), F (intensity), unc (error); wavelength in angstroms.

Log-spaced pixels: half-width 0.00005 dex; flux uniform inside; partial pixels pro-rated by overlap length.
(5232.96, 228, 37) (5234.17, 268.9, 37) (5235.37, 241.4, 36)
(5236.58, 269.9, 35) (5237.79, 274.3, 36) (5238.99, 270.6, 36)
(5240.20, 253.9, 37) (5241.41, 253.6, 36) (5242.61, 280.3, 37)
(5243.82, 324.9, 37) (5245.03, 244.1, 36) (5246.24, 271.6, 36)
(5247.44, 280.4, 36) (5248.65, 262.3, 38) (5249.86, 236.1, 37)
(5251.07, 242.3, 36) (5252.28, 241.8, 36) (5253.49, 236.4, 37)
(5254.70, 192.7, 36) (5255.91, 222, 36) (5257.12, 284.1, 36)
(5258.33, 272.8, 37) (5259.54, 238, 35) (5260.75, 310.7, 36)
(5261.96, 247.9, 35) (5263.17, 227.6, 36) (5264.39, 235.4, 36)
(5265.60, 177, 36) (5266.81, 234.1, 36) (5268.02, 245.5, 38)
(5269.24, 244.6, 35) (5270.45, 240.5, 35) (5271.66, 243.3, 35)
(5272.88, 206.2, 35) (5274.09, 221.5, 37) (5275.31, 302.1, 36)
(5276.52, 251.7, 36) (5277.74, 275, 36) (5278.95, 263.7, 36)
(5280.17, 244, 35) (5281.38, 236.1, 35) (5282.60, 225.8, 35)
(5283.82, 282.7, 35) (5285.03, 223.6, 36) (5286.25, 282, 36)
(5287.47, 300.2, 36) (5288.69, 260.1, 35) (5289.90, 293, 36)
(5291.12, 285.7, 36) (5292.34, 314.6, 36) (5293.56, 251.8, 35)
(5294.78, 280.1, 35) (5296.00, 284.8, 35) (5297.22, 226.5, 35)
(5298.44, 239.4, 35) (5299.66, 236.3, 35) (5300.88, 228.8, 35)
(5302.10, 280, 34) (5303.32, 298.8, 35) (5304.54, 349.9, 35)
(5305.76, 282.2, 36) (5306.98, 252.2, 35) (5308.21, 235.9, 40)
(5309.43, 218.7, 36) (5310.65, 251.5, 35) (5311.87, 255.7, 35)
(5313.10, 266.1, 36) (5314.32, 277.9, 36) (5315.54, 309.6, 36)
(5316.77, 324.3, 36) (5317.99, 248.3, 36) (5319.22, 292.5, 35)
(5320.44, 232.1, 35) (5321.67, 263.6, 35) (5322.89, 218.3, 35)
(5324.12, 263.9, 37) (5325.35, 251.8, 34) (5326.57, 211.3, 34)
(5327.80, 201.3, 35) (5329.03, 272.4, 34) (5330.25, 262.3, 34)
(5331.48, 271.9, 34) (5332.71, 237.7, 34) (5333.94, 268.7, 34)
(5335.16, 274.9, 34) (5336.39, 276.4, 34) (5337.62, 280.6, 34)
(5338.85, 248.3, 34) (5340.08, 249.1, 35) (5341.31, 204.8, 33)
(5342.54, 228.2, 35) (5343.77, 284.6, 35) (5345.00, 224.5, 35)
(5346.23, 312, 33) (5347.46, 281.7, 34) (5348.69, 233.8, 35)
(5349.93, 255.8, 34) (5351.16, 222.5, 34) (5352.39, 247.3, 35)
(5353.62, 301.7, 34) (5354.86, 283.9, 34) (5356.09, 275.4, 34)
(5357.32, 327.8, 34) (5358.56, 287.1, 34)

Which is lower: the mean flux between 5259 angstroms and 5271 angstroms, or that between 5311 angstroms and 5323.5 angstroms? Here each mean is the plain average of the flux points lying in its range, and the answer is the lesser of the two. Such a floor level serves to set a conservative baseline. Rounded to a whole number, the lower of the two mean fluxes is 240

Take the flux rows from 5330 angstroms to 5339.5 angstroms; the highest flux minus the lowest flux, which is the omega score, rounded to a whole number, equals 43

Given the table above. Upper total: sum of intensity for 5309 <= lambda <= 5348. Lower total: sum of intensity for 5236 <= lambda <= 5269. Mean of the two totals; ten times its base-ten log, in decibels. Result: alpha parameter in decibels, 38.8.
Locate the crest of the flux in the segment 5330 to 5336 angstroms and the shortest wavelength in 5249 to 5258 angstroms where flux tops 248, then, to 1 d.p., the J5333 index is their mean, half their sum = 5296.1 angstroms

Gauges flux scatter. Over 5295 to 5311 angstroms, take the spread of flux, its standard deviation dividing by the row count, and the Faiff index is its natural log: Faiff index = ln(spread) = 3.58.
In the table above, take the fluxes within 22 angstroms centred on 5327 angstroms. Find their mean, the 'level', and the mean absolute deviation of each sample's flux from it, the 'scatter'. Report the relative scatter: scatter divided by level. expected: 0.090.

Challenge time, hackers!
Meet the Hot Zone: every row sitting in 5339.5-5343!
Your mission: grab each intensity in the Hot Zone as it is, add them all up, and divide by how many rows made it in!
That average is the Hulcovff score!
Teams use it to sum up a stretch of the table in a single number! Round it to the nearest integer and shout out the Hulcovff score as 227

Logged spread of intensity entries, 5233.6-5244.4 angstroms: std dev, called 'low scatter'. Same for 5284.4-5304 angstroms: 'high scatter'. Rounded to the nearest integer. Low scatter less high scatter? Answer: -6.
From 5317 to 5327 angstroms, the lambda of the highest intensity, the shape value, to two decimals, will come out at 5319.22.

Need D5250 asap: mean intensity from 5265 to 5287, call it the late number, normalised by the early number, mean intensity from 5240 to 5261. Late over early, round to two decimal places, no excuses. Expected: 0.95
